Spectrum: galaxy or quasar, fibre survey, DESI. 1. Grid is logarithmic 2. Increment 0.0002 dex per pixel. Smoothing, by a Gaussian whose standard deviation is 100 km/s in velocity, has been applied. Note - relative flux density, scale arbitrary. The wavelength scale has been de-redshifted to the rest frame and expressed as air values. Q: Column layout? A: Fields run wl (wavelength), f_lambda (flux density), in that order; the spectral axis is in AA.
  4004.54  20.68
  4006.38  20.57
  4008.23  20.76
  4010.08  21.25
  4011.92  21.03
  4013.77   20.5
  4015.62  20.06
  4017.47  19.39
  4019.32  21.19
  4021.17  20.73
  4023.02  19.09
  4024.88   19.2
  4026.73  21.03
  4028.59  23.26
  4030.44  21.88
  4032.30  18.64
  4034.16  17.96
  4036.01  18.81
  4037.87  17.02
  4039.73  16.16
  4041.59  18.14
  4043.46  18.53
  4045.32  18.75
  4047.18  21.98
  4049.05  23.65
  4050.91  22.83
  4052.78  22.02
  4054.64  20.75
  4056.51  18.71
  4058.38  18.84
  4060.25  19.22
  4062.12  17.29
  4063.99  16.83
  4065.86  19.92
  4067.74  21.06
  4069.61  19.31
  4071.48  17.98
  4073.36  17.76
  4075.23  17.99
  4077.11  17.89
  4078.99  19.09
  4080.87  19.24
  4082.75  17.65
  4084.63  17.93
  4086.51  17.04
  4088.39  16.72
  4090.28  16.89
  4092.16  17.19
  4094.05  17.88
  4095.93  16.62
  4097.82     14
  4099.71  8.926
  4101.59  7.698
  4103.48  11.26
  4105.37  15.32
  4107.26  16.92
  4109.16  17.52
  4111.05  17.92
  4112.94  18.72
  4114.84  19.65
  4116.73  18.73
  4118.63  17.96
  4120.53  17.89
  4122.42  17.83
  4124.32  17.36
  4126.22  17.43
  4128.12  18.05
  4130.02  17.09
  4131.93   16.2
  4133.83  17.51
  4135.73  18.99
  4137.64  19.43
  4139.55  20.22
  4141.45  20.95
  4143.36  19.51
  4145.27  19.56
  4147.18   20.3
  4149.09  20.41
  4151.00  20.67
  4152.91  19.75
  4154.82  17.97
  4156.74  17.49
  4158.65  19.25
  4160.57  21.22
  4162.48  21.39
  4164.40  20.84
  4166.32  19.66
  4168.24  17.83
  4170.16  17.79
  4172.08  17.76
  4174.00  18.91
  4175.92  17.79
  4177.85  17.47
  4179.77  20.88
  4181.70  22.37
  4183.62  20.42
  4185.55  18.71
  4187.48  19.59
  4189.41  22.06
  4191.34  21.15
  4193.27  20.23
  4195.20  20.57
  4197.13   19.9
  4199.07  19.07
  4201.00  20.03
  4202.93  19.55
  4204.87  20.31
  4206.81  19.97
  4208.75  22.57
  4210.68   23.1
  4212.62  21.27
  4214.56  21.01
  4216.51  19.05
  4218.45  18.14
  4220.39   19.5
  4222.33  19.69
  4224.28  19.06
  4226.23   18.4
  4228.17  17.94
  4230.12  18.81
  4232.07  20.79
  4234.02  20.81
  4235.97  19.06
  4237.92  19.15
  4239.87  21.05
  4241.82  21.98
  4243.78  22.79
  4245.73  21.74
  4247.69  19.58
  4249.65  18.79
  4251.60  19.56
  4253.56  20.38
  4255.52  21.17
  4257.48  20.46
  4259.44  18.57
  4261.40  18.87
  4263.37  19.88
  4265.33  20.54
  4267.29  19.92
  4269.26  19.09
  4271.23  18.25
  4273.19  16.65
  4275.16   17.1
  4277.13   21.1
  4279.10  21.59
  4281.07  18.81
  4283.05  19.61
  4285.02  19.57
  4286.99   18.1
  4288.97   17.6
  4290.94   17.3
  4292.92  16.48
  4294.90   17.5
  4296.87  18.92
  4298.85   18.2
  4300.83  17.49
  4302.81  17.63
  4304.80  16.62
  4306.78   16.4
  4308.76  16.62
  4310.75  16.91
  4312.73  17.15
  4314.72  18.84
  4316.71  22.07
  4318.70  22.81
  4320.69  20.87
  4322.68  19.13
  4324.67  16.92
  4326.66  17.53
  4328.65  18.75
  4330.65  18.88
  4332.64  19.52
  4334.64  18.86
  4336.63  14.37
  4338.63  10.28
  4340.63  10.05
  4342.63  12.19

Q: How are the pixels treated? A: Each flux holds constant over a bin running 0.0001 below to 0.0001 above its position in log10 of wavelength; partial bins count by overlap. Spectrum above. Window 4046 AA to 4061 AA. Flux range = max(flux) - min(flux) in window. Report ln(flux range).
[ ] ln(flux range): 1.6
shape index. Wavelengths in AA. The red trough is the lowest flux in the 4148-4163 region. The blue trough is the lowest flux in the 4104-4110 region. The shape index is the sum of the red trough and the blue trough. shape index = 33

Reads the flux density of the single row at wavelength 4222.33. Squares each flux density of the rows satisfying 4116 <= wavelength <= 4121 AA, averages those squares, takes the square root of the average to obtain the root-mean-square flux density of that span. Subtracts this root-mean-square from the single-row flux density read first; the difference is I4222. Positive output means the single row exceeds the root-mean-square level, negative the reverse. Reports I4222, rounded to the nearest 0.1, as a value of 1.5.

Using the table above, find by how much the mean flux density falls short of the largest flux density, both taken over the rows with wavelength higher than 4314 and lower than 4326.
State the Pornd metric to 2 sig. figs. 2.7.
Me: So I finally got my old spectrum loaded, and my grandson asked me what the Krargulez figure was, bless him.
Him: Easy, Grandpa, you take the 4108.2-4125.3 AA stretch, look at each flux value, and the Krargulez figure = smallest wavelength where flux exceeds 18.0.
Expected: 4112.94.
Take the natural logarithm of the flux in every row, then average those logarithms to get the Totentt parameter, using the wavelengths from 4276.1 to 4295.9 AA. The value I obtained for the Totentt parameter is 2.93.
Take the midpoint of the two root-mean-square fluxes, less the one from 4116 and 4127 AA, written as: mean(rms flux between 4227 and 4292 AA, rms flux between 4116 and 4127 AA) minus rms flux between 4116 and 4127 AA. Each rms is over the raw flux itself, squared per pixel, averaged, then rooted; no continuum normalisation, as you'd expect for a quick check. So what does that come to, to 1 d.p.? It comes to 0.9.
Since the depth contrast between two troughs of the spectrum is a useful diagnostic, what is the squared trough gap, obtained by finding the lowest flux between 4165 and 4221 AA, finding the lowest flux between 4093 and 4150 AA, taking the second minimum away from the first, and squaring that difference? 95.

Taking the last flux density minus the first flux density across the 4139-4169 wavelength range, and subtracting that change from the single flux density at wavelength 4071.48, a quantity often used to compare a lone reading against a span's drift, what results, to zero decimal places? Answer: 20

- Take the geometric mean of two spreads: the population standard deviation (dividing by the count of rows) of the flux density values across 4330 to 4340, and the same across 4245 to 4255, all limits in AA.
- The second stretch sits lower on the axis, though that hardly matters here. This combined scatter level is 1.89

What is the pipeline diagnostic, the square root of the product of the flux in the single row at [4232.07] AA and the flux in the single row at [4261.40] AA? 19.8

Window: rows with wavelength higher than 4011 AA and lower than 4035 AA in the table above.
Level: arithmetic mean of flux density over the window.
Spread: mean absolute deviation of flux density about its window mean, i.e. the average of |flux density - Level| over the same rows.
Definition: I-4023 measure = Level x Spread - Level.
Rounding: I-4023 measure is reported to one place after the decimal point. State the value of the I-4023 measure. 3.1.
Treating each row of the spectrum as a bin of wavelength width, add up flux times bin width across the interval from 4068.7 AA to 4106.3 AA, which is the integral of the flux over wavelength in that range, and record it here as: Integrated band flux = 610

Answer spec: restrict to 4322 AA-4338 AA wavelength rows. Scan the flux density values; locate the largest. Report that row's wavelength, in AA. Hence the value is 4332.64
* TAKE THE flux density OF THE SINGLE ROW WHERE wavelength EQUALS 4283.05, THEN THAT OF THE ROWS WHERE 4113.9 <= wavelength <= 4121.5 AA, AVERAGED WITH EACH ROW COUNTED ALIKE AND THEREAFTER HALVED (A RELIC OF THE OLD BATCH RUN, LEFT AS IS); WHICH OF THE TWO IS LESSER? 9.3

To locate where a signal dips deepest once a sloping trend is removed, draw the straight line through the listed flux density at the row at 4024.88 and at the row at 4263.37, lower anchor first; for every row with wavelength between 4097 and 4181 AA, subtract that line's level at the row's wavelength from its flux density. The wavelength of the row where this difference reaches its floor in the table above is 4101.59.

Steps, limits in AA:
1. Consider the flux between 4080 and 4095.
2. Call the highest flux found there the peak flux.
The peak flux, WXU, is 19.24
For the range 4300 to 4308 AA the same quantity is 17.63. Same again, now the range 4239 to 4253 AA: 22.79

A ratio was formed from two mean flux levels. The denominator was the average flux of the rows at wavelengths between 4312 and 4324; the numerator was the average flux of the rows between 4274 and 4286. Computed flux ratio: 0.97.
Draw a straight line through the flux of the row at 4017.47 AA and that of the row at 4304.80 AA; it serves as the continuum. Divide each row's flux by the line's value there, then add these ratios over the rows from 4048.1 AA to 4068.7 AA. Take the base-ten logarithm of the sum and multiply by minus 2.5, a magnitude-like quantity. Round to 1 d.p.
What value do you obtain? -2.7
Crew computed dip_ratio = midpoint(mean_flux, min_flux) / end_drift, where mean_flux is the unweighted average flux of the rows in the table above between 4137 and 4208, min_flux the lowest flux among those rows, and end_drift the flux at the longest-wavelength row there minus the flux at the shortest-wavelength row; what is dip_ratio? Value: 34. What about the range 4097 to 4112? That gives 3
